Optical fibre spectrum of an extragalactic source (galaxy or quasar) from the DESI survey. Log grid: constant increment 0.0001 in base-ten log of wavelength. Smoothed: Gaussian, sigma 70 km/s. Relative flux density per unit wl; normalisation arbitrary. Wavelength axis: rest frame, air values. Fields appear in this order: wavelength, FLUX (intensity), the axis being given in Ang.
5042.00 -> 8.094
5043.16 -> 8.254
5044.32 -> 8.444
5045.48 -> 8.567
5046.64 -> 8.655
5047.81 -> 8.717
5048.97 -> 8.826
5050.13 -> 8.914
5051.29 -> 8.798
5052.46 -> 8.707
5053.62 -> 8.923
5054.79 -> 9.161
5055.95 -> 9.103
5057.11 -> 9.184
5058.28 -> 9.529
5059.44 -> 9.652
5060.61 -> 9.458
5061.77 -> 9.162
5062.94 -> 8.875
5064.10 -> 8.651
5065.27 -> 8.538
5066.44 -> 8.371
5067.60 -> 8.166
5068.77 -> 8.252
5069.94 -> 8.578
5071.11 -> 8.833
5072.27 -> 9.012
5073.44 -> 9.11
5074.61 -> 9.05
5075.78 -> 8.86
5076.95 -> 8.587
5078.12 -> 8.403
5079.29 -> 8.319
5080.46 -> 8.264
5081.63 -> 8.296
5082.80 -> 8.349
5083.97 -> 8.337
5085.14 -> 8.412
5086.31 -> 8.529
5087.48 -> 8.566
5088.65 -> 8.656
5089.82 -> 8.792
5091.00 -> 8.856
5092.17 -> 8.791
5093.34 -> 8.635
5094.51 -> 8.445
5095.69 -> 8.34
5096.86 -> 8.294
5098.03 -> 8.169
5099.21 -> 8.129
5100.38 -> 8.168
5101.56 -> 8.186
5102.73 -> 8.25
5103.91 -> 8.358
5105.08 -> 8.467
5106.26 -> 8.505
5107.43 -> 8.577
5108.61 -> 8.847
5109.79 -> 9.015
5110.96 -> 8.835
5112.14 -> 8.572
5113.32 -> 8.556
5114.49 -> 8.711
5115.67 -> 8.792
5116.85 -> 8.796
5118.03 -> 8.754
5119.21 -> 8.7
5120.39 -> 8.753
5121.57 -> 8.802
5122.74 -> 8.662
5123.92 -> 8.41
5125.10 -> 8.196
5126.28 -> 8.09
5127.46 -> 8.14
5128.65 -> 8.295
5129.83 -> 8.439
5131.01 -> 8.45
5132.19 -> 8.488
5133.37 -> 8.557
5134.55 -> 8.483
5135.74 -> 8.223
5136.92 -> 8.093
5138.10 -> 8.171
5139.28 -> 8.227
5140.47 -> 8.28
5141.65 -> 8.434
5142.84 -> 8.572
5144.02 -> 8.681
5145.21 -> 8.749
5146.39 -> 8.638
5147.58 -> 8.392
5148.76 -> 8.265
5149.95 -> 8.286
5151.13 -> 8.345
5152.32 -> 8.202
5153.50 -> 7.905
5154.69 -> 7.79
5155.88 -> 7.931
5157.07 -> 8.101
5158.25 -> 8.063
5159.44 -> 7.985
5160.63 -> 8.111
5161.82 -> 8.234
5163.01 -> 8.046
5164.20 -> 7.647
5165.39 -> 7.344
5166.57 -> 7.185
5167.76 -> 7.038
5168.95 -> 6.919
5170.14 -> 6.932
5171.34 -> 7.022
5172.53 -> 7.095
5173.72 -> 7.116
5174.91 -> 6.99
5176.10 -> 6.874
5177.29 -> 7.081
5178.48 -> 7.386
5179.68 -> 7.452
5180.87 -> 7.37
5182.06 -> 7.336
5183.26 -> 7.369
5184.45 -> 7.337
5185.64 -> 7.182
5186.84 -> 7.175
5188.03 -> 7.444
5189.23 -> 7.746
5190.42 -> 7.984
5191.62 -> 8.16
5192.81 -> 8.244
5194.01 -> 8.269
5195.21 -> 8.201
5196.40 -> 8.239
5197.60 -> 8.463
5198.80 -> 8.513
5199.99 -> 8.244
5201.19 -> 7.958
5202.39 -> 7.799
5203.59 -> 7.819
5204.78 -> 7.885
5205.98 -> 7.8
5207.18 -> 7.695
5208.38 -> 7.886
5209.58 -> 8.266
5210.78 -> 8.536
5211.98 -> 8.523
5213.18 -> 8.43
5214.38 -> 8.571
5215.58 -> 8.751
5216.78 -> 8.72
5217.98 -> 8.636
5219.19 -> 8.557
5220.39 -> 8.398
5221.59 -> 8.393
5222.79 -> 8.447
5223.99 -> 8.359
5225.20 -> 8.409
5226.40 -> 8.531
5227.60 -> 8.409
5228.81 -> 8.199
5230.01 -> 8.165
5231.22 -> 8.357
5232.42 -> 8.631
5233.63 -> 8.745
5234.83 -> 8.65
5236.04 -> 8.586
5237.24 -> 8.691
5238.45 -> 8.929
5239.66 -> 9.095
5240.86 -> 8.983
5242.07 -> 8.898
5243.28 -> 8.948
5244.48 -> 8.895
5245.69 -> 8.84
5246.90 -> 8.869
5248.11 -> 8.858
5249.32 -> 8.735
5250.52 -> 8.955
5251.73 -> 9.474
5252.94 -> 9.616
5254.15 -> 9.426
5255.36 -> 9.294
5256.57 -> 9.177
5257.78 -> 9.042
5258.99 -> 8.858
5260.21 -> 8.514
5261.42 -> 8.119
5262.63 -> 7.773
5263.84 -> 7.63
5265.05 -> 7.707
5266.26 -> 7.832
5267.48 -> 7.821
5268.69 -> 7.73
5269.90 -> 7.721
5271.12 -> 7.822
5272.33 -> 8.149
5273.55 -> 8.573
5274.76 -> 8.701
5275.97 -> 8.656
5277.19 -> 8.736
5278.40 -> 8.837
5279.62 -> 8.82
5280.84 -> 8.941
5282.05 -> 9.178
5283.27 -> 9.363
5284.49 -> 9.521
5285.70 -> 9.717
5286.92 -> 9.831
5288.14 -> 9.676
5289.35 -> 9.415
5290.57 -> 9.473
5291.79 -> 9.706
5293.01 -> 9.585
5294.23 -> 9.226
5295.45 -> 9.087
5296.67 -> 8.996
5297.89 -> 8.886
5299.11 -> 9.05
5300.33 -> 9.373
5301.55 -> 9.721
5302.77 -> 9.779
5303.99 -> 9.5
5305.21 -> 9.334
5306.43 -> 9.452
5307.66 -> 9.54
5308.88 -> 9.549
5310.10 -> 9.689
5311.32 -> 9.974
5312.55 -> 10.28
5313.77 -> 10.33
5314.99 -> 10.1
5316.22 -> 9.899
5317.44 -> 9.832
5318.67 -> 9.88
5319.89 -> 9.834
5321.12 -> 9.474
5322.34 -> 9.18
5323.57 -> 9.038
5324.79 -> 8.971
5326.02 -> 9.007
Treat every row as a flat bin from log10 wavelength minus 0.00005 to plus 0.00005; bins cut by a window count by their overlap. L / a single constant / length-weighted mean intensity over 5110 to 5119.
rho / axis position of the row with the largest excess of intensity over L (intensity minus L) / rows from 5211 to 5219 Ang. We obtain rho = 5215.58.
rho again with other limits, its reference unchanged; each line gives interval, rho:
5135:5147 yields 5145.21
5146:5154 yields 5146.39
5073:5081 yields 5073.44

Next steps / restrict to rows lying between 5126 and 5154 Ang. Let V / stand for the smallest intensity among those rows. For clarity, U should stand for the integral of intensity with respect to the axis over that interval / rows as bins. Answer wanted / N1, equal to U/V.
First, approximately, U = 234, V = 7.905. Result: 29.6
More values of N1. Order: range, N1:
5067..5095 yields 29.5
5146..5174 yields 31.5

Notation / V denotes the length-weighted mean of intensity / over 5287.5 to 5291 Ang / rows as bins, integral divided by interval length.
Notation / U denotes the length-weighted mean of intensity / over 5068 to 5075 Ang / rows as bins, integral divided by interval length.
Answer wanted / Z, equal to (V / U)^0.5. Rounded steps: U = 8.8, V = 9.5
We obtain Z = 1.04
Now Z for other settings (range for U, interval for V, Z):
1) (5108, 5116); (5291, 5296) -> 1.04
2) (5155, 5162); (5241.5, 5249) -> 1.05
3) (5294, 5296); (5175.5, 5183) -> 0.89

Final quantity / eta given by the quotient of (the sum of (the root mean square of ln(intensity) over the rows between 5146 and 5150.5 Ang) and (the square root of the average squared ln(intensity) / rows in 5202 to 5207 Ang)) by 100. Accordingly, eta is 0.0418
